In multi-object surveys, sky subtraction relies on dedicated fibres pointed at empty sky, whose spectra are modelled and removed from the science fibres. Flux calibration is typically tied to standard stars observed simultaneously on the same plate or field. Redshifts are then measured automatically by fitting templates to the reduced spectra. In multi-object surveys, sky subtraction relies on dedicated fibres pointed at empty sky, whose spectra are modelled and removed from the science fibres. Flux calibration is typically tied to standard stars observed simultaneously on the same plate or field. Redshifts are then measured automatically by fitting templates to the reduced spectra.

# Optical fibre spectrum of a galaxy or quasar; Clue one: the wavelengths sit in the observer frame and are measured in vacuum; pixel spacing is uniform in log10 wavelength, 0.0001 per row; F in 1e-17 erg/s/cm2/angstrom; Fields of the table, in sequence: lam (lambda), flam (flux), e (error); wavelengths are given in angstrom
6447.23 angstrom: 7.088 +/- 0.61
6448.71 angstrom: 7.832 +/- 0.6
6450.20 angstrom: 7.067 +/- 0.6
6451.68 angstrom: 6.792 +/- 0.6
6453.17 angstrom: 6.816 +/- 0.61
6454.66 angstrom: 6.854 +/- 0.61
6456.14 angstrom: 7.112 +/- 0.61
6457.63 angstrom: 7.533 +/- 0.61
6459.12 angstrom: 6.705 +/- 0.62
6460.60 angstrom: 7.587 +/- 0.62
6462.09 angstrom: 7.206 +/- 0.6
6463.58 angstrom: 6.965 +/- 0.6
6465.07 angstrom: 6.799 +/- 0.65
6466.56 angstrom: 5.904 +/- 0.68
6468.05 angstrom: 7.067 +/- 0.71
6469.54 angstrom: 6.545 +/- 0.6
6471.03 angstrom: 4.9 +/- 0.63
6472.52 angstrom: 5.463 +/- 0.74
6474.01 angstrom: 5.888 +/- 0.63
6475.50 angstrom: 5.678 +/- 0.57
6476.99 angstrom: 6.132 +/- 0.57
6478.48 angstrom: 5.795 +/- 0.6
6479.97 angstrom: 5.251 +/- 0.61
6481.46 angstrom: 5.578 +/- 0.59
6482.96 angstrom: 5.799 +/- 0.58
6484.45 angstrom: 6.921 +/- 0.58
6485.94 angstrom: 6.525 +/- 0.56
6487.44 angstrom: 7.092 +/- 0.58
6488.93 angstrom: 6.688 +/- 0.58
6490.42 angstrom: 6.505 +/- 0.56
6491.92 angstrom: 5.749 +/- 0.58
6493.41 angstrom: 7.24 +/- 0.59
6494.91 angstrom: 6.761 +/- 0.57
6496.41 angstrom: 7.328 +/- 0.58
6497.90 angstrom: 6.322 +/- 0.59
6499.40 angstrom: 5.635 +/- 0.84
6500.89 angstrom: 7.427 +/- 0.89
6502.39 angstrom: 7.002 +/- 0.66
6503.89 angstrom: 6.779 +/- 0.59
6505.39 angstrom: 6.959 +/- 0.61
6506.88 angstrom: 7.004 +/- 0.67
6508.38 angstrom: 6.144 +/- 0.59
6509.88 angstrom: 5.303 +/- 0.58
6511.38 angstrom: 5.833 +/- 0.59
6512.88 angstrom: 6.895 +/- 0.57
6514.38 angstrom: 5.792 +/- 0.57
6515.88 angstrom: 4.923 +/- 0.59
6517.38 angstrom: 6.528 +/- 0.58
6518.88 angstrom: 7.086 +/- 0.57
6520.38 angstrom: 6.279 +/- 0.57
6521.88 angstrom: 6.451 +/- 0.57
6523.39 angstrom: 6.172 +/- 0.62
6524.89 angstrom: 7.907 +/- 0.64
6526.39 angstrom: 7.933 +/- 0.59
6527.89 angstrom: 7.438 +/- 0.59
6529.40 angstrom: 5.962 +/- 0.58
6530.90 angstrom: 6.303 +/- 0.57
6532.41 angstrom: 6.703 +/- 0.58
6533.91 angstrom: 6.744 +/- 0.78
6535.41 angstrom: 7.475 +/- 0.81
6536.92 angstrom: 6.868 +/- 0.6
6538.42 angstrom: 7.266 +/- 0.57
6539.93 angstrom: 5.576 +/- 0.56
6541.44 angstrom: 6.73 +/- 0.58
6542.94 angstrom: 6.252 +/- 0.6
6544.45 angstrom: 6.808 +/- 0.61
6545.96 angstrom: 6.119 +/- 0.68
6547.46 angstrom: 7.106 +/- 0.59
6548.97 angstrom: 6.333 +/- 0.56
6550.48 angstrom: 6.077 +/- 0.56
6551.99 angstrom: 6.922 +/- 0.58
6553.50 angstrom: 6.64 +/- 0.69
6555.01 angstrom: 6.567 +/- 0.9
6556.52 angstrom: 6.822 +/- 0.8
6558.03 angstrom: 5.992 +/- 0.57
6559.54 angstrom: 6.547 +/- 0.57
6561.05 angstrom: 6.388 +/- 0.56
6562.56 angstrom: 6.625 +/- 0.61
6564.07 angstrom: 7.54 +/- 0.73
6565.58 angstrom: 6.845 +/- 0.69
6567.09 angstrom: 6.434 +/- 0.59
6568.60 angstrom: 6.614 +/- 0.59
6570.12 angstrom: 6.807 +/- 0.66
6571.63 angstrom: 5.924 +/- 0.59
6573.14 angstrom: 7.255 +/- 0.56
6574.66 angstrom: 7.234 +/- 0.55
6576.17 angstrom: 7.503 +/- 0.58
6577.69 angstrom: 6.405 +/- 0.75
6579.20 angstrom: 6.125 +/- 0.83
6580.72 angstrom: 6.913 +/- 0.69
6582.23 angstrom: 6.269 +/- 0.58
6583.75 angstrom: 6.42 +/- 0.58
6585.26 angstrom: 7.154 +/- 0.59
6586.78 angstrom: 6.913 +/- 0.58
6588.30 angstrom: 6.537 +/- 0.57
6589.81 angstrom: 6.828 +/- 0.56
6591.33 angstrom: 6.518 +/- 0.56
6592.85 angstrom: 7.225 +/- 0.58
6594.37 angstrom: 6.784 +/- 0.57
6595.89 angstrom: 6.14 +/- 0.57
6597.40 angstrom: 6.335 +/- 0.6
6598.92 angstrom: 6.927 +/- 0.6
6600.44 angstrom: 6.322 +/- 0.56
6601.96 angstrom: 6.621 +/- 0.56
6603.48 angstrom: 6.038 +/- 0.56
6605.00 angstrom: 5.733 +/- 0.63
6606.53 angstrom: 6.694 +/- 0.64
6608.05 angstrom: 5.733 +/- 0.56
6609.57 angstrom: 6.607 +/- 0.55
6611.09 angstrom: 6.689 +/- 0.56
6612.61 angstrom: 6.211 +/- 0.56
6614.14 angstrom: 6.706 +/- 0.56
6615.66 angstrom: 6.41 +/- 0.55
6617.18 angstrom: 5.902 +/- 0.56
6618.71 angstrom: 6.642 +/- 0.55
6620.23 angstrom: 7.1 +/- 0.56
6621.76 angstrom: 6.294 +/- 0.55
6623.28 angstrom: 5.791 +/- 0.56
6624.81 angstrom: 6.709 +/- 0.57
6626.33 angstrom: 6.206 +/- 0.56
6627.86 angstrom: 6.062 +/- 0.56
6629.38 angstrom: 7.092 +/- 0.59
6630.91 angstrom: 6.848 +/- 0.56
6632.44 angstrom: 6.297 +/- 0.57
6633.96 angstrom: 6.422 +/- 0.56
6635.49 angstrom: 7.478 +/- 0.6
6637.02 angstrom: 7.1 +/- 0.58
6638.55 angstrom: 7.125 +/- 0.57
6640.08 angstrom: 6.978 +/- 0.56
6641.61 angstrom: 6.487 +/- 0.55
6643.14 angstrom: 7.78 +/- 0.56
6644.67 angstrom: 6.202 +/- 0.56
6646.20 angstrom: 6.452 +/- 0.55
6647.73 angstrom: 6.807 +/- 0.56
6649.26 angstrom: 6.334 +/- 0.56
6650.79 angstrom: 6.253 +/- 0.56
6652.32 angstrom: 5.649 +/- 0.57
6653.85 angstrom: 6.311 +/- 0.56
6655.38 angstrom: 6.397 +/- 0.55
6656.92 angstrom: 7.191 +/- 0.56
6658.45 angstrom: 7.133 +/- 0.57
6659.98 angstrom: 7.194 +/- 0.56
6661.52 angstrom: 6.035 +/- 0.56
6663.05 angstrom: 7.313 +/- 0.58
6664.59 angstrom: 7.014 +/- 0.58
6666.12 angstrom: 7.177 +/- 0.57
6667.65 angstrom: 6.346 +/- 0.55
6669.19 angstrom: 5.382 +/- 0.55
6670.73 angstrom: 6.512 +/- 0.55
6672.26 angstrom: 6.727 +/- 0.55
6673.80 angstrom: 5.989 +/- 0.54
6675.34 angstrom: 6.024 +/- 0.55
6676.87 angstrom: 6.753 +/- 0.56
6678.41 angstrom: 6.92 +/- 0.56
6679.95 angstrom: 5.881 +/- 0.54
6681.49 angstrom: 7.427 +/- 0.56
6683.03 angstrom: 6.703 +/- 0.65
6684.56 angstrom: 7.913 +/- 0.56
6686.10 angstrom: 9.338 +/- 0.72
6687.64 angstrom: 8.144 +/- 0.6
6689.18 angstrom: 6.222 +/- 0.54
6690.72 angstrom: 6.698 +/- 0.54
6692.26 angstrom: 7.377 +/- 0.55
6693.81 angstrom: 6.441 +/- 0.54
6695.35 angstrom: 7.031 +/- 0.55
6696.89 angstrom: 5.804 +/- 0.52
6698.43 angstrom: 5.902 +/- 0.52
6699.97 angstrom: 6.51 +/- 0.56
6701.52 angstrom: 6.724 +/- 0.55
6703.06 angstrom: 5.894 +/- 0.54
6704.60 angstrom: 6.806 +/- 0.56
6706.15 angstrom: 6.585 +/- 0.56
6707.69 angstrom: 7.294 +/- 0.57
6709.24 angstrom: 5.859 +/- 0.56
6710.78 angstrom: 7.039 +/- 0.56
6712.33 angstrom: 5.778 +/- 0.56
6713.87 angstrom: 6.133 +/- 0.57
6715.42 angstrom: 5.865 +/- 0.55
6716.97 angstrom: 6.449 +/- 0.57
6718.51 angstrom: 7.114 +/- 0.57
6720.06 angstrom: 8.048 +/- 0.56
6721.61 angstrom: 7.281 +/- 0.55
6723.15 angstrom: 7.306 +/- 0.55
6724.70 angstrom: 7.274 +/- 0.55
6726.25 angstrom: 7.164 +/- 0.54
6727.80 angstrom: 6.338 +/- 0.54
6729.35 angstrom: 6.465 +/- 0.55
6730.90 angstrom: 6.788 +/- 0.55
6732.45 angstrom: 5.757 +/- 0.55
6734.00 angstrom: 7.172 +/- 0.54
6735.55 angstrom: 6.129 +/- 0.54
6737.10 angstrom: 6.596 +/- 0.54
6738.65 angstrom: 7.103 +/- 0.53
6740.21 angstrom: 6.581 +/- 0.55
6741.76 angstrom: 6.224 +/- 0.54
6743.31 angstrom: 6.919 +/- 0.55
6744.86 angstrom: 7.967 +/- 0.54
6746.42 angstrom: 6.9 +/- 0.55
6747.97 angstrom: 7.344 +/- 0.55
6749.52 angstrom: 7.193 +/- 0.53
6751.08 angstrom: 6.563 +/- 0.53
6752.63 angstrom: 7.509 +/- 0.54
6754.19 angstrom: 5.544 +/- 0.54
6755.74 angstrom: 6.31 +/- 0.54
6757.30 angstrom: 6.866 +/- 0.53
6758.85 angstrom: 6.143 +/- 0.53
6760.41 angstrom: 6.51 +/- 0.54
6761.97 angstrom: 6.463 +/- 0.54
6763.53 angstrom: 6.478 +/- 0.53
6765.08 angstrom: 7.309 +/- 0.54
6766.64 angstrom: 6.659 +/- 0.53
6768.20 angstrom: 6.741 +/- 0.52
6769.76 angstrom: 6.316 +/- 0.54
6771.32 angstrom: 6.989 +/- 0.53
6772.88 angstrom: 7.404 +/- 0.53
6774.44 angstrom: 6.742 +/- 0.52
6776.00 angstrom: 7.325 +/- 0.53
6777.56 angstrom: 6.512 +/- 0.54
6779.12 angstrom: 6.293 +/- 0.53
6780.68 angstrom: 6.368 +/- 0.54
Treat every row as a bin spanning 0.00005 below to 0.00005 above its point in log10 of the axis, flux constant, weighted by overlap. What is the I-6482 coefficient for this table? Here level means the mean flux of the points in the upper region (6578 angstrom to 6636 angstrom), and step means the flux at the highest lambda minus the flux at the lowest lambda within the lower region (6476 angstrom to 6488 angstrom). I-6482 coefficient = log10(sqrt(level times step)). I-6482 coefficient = 0.40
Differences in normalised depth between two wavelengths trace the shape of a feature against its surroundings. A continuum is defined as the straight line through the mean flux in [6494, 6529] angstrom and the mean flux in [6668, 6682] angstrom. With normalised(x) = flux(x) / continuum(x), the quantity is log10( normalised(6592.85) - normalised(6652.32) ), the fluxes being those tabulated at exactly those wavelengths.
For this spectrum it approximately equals -0.63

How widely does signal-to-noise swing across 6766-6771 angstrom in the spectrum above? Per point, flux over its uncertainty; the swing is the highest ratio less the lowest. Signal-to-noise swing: 1.3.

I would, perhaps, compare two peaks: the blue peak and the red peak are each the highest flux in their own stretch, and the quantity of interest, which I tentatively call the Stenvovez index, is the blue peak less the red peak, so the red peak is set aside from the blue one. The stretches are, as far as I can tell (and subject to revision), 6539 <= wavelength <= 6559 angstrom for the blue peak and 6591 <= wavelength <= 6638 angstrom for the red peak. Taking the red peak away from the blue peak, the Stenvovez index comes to -0.37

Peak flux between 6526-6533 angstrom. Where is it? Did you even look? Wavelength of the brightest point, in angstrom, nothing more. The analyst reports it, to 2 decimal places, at 6526.39 angstrom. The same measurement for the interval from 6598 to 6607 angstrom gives 6598.92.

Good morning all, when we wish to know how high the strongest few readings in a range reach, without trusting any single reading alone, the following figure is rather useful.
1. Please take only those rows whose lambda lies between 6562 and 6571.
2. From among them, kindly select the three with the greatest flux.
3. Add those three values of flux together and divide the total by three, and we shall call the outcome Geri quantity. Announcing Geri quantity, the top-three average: 7.06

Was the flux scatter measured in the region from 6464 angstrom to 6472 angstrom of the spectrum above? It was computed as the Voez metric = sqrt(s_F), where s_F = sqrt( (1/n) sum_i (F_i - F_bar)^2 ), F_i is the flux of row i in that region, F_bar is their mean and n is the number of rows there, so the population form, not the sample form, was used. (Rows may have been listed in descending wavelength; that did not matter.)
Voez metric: 0.88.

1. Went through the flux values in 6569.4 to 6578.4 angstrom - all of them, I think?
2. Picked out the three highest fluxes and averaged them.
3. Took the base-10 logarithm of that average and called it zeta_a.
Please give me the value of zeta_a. 0.865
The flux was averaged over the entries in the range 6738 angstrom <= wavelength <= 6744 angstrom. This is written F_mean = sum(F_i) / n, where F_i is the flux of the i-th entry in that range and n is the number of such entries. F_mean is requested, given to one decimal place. 6.7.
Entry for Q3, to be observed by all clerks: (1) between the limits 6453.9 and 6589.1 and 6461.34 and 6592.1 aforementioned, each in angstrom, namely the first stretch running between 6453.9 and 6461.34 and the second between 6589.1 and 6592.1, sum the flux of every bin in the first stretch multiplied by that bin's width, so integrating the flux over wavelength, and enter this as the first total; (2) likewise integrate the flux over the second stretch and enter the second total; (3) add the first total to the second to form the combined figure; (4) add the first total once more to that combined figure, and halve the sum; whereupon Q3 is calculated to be 63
